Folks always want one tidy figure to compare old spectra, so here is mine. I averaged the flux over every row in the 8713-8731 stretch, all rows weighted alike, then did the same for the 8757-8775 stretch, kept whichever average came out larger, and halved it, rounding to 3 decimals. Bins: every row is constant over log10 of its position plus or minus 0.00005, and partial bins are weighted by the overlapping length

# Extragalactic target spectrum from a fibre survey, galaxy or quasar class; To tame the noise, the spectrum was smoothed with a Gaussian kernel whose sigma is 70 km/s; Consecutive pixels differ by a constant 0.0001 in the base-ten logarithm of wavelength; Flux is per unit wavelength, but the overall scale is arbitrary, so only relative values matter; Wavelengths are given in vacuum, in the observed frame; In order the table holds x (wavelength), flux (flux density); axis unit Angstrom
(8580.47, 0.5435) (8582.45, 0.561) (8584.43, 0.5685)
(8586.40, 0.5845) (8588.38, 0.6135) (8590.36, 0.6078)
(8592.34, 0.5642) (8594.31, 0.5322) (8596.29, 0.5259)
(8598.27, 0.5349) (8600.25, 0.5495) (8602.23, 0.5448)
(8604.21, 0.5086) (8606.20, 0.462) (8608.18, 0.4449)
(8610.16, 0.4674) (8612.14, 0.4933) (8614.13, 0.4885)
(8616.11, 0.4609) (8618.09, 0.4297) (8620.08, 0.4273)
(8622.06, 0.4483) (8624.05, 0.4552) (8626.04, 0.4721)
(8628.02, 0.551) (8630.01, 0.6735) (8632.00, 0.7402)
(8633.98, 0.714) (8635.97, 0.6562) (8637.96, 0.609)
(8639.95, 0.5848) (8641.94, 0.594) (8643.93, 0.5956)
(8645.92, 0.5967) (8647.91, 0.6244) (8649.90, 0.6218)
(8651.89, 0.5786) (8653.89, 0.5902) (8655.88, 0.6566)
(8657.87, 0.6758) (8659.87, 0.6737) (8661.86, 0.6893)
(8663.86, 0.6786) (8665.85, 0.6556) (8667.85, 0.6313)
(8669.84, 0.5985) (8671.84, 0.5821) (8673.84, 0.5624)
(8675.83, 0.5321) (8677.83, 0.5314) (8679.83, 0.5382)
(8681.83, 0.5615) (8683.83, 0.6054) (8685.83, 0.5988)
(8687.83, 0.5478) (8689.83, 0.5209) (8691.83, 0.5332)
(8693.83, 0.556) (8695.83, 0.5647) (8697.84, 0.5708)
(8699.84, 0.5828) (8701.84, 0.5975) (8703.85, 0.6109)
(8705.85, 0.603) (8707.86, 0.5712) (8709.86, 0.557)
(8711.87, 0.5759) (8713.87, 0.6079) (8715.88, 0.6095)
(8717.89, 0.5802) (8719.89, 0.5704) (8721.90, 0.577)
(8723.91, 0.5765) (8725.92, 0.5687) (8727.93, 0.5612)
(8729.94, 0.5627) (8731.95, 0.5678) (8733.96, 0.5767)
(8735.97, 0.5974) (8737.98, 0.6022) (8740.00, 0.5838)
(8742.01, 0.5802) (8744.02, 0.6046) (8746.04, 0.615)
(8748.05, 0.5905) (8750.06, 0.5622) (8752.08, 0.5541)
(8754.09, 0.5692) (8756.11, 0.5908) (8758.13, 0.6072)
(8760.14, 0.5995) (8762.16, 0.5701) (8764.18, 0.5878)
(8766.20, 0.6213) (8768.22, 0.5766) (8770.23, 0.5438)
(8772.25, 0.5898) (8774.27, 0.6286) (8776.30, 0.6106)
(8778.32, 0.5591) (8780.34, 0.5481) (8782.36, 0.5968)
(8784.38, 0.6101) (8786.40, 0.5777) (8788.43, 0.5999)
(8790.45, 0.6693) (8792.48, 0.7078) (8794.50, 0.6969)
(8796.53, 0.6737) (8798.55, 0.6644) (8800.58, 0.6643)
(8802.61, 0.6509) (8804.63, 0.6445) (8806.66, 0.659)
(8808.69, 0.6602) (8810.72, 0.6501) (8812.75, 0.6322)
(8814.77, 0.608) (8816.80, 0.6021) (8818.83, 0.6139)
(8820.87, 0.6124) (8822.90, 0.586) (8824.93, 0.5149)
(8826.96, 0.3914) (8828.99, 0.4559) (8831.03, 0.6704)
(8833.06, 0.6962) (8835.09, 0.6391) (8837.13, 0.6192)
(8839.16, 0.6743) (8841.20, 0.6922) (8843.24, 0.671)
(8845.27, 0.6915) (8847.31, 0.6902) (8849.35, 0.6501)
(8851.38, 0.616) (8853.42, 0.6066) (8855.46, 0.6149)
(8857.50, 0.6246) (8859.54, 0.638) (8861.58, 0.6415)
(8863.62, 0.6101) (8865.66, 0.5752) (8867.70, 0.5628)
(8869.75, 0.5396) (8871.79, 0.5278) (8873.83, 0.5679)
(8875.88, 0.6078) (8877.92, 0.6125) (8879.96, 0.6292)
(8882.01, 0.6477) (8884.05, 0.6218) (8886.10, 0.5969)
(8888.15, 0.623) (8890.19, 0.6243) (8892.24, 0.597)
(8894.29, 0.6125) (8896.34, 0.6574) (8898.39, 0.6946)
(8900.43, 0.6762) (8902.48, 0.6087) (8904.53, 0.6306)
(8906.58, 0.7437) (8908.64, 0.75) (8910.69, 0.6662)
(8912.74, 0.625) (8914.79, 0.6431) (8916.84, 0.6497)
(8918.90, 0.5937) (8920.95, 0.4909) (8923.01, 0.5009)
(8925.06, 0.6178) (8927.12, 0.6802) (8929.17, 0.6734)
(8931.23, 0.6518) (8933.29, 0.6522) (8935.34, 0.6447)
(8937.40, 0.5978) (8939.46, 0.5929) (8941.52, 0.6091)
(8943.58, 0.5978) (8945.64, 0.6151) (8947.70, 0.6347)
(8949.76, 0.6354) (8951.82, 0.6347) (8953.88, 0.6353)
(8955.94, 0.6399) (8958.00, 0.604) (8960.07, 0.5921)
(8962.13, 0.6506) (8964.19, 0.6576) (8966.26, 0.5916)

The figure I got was 0.296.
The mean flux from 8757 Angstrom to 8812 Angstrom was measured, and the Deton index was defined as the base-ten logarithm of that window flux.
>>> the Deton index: -0.207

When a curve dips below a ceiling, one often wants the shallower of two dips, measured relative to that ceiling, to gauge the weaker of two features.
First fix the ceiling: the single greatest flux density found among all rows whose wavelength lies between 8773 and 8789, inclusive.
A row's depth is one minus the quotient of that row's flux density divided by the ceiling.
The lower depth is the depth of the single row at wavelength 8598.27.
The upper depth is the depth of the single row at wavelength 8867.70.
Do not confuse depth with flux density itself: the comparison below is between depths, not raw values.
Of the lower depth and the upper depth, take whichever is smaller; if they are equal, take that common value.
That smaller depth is 0.10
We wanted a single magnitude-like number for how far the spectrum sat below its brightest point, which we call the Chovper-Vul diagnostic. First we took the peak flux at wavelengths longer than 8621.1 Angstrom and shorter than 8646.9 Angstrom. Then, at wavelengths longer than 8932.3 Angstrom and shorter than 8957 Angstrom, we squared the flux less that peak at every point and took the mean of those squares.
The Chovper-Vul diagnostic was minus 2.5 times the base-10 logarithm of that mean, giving 4.6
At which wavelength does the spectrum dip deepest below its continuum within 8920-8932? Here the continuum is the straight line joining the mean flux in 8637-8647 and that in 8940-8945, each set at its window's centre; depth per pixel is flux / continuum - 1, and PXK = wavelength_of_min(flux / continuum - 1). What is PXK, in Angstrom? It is 8920.95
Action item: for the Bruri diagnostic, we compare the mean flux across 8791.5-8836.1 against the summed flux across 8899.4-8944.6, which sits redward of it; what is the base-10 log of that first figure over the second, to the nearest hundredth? -1.35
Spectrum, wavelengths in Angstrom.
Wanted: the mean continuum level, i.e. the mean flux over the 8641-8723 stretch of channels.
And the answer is 0.593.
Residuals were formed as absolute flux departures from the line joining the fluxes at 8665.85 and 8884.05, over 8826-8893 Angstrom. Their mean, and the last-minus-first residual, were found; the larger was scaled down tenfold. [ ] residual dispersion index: 0.0042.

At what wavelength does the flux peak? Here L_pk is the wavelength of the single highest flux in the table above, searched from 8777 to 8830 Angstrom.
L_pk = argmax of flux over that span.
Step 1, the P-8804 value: 8792.48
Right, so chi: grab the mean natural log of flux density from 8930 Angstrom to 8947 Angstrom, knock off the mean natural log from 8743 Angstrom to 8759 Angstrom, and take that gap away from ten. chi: 9.9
